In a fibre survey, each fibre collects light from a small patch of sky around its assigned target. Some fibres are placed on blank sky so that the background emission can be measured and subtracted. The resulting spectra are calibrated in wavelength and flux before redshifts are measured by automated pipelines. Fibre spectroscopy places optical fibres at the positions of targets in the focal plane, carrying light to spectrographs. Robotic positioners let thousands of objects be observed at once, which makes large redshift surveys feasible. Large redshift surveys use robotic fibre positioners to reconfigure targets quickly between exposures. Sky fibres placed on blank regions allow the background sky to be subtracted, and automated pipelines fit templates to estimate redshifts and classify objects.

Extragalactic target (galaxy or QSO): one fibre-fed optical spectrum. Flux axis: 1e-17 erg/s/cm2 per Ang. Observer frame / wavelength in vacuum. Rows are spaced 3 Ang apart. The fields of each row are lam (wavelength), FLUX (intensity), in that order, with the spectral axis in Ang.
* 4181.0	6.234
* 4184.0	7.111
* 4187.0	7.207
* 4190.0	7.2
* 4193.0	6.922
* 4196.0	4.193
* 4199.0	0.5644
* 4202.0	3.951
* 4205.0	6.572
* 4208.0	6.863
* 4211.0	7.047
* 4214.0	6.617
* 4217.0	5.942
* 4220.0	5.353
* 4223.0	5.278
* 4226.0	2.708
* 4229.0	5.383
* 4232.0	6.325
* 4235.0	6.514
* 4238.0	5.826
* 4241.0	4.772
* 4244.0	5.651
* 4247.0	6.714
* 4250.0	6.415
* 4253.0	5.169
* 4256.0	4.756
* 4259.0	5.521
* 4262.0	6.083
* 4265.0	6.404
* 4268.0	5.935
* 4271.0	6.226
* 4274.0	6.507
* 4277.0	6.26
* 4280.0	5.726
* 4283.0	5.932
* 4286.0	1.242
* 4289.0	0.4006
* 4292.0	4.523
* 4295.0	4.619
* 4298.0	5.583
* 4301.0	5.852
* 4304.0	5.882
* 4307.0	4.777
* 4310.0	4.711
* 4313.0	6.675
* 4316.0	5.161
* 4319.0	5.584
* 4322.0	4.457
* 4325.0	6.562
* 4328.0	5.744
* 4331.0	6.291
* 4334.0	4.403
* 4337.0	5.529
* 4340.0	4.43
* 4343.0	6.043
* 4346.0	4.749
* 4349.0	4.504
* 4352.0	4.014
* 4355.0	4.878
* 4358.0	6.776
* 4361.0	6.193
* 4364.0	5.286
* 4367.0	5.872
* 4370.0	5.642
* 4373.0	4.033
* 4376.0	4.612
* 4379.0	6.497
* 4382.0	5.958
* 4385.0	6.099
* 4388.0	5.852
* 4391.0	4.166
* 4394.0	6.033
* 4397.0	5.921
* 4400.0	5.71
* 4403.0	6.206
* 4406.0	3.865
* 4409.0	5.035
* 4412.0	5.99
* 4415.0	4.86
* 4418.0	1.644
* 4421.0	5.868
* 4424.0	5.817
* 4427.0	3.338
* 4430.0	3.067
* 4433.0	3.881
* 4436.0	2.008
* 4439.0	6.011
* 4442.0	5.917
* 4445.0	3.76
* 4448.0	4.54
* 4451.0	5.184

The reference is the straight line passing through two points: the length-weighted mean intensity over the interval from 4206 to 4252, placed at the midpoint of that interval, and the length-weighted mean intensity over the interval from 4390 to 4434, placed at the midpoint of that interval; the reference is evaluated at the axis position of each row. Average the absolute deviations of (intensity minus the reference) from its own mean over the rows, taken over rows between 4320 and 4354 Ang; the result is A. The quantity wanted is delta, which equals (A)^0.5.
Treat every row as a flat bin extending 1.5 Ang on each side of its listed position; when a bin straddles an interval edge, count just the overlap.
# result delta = 0.88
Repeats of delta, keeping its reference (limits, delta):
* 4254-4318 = 1.03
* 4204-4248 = 0.87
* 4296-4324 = 0.74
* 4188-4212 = 1.37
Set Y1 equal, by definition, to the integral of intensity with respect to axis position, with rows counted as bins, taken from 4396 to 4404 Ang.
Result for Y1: 47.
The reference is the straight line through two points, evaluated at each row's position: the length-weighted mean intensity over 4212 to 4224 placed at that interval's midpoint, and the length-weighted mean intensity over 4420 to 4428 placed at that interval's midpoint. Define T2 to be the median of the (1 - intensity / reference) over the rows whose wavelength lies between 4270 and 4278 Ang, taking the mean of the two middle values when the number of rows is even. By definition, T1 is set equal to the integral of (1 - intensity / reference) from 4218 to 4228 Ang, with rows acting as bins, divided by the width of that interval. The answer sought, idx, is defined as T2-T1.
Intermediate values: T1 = 0.22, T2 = -0.11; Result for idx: -0.33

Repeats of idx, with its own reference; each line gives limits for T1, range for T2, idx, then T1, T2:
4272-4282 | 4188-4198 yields -0.07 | -0.09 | -0.16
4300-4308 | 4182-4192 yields -0.20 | 0.00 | -0.20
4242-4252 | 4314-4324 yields 0.12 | -0.07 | 0.06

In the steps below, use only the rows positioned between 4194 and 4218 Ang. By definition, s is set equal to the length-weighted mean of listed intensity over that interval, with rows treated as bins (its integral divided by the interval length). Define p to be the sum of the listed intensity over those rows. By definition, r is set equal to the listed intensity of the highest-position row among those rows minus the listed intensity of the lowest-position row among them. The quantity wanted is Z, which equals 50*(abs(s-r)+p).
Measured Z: 2262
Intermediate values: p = 42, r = 1.7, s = 5.2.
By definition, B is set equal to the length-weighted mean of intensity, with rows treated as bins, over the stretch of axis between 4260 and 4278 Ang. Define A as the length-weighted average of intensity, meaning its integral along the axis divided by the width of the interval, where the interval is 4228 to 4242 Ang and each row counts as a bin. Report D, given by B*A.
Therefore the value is 36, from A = 5.81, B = 6.2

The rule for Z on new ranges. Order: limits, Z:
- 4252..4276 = 2556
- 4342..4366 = 2425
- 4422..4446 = 2006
